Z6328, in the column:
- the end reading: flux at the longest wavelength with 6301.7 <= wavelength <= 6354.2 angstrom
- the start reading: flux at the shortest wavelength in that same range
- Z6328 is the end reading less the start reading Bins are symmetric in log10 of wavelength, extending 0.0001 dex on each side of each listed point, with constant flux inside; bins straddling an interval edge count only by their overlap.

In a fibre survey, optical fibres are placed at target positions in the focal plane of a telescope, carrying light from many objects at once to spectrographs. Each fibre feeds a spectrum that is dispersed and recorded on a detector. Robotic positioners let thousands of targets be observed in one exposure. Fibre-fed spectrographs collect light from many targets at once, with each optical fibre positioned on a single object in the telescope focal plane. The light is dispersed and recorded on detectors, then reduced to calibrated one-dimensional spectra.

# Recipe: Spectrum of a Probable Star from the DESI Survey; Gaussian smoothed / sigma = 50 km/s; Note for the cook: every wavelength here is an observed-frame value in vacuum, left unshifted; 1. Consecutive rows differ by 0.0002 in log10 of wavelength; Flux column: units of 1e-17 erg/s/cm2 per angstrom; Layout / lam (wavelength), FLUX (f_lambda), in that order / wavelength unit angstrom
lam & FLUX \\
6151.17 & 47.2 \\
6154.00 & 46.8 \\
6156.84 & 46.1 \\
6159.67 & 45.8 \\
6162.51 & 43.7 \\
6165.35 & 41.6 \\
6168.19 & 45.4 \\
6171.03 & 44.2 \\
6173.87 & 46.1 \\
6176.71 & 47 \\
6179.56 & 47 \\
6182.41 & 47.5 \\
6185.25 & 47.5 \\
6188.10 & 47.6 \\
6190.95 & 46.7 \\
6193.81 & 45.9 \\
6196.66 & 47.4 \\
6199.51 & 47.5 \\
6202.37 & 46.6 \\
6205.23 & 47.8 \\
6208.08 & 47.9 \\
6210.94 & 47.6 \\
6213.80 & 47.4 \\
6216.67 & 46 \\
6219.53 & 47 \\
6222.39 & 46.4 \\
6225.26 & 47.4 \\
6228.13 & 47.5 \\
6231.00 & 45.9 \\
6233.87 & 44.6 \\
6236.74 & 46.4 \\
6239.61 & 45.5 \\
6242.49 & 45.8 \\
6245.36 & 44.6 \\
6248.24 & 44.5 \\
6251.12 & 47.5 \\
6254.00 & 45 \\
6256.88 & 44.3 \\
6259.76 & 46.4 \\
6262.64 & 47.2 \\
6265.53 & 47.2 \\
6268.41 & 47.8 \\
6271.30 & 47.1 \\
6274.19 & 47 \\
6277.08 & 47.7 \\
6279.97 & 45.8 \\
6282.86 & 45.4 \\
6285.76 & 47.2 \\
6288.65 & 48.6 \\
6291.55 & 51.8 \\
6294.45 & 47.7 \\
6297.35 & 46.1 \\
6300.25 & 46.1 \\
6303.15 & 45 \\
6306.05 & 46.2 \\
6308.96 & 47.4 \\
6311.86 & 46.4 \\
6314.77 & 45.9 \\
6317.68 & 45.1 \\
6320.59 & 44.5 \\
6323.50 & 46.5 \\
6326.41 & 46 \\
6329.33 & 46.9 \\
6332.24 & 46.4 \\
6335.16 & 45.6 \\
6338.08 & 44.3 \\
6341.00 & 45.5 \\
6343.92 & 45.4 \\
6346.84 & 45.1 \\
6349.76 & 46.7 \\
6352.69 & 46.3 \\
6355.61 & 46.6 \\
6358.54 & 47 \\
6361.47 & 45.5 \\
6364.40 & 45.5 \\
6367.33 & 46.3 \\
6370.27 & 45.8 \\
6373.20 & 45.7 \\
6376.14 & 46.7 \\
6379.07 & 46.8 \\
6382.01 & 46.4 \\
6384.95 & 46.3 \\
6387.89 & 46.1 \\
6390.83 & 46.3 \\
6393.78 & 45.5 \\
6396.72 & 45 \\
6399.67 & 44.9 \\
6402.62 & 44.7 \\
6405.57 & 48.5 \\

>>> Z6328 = 1.3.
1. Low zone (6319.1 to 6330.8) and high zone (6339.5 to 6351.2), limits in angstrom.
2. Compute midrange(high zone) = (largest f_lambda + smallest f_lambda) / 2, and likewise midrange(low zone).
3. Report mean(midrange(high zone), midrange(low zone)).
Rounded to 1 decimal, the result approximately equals 45.8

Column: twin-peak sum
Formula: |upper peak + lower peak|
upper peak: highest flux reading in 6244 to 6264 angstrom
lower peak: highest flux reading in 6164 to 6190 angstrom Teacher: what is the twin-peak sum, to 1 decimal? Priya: 95.1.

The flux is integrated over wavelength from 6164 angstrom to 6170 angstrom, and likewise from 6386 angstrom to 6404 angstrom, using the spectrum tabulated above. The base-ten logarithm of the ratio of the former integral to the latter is -0.5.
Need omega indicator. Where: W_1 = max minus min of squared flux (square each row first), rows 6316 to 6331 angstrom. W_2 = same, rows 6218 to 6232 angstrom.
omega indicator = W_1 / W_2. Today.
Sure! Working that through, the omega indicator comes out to 1.5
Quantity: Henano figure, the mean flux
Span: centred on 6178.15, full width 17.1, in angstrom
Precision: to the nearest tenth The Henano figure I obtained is 46.6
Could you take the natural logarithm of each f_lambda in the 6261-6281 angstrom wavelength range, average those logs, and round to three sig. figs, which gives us 3.85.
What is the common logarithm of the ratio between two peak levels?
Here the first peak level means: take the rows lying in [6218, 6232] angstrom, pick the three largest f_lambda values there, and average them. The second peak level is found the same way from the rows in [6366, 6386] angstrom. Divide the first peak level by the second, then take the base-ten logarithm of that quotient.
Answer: 0.0062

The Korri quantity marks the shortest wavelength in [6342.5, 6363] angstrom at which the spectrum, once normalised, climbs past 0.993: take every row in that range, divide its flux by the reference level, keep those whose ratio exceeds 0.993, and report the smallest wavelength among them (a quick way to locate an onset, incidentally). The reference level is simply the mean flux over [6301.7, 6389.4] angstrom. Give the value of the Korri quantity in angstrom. 6349.76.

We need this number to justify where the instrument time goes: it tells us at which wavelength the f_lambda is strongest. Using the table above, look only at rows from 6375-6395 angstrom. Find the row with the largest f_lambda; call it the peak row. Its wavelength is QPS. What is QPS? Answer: 6379.07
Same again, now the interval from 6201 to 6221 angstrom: 6208.08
